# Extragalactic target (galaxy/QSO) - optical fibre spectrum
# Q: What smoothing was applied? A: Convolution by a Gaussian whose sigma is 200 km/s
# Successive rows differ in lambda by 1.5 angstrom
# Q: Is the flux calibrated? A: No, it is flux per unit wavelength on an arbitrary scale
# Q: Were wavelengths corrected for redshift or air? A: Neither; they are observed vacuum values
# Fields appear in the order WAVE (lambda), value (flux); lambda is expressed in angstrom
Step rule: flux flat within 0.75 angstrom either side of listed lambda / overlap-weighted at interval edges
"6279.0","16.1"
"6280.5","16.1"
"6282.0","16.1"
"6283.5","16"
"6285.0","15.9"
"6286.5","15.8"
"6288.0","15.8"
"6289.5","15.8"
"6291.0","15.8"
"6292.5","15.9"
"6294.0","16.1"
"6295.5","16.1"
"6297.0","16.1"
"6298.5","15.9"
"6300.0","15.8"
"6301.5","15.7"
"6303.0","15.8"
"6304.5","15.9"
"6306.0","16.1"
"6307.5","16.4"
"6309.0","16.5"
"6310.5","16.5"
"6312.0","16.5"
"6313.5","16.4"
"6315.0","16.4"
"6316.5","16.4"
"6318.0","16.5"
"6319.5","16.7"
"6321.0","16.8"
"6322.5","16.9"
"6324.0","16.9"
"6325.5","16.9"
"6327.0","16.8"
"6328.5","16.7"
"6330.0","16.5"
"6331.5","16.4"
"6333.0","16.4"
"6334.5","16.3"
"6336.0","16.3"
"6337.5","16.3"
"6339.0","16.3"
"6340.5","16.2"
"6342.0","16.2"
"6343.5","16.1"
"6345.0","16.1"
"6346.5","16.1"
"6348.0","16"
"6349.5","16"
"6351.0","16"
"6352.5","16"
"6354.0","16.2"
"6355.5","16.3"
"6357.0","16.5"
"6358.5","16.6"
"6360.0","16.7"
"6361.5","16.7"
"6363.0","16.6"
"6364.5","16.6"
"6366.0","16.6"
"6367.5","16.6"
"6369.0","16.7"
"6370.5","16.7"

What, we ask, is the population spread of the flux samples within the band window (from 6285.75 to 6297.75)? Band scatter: 0.14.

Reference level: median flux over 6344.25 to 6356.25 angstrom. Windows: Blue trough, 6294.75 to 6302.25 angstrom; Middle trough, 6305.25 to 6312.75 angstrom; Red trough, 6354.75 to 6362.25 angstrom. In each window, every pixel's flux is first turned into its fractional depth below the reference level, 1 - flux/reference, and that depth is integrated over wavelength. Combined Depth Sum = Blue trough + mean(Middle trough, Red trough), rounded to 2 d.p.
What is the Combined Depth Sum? -0.14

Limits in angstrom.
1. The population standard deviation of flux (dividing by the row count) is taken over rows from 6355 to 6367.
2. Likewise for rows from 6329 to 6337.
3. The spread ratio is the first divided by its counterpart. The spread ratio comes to 1.6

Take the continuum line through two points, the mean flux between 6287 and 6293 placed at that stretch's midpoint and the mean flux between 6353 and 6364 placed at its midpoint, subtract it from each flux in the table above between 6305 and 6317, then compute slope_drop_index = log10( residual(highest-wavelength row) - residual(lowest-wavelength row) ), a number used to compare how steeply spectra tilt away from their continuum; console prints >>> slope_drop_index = -0.71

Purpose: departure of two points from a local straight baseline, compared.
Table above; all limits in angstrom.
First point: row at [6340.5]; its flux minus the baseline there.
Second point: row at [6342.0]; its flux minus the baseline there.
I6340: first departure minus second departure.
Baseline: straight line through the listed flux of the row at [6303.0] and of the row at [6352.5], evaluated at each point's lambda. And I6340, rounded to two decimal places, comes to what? 0.01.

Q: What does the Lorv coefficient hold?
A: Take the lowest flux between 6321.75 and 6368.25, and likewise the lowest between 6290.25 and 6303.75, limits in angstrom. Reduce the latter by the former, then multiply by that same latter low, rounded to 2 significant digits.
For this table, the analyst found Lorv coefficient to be -4.7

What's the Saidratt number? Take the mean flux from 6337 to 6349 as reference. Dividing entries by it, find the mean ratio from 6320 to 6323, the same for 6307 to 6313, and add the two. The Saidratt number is 2.062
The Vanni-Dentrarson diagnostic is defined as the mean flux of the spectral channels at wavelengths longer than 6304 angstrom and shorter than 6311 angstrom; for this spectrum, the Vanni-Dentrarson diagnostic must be 16.3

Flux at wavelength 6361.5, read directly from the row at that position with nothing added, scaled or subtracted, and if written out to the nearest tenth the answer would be 16.7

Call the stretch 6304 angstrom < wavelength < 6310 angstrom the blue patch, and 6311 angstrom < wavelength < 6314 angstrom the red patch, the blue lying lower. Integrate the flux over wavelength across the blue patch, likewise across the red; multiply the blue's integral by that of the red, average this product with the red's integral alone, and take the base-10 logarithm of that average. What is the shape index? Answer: 3.39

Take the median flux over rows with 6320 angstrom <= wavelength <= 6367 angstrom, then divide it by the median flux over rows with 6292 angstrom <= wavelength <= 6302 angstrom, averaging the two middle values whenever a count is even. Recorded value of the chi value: 1.03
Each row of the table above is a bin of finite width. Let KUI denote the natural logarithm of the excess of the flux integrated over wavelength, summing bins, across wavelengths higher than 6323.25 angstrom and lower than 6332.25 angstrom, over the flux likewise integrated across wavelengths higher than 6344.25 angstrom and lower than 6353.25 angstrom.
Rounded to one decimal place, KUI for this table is 1.8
